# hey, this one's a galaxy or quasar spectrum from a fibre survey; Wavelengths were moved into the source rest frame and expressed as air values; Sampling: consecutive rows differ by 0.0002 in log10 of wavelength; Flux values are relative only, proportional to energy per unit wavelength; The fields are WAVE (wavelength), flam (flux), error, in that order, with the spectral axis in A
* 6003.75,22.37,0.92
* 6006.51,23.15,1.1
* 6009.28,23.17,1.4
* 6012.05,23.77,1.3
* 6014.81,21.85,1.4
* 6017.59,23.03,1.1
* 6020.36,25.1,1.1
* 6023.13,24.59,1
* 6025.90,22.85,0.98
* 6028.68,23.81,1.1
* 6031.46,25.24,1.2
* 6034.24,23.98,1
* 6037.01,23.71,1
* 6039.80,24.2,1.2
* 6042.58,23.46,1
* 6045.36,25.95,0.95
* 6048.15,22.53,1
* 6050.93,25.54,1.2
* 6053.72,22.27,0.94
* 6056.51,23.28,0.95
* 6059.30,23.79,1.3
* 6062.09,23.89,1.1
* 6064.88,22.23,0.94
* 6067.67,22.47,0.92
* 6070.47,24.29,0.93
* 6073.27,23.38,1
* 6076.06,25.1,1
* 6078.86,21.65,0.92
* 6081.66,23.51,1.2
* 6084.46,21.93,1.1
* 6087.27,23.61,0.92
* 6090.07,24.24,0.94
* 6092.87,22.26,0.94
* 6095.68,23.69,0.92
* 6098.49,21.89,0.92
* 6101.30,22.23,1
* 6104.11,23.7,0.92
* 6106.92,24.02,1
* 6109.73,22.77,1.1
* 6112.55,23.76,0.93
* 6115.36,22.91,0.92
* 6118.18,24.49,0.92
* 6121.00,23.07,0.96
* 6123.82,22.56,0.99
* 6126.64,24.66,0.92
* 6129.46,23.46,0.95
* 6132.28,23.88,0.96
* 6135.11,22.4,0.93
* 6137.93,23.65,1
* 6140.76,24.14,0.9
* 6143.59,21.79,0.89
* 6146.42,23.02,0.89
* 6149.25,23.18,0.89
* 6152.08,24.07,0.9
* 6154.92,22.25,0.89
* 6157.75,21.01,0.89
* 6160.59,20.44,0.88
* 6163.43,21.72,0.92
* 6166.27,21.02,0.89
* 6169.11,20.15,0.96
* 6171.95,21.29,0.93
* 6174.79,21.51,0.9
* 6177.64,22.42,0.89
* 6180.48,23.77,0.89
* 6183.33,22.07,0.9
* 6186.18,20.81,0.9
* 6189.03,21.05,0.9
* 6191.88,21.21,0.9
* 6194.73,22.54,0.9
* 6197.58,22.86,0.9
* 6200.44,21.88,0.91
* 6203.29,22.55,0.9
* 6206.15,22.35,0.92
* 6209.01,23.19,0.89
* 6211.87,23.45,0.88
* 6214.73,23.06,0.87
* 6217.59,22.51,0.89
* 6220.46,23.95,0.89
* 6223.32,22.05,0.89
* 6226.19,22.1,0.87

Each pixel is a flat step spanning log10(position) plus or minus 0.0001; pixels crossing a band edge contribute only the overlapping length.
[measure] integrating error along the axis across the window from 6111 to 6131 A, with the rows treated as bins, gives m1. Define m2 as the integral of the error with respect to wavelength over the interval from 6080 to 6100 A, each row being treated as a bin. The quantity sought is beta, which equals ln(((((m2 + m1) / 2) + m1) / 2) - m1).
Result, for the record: -1.4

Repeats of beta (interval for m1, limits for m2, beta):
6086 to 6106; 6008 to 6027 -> -0.1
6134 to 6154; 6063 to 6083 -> -1.0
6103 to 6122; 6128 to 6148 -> -2.6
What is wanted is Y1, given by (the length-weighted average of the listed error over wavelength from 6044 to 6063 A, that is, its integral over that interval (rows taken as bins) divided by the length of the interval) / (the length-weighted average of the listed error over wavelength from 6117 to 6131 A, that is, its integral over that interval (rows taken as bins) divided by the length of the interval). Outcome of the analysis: 1.12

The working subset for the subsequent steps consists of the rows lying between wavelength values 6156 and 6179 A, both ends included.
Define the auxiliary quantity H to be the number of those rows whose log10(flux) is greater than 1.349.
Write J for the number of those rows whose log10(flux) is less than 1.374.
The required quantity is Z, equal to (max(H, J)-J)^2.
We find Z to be 0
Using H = 1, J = 8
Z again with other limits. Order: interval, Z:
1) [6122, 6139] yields 4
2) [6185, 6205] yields 0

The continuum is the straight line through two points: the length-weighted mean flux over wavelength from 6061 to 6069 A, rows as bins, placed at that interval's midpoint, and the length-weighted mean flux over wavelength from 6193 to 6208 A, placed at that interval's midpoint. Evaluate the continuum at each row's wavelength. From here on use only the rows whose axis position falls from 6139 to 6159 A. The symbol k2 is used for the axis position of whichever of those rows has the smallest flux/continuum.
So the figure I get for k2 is 6157.75 A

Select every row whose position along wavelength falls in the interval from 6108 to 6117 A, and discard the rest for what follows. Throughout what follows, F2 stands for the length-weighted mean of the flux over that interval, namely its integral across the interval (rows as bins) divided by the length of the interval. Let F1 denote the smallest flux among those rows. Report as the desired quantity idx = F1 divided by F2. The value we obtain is 0.981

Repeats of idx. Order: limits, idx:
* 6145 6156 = 0.961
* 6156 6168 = 0.971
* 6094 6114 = 0.946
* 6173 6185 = 0.962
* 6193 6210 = 0.971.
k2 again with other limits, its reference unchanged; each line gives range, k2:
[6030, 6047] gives 6042.58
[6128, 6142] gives 6135.11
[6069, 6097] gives 6078.86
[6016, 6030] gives 6025.90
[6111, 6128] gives 6123.82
